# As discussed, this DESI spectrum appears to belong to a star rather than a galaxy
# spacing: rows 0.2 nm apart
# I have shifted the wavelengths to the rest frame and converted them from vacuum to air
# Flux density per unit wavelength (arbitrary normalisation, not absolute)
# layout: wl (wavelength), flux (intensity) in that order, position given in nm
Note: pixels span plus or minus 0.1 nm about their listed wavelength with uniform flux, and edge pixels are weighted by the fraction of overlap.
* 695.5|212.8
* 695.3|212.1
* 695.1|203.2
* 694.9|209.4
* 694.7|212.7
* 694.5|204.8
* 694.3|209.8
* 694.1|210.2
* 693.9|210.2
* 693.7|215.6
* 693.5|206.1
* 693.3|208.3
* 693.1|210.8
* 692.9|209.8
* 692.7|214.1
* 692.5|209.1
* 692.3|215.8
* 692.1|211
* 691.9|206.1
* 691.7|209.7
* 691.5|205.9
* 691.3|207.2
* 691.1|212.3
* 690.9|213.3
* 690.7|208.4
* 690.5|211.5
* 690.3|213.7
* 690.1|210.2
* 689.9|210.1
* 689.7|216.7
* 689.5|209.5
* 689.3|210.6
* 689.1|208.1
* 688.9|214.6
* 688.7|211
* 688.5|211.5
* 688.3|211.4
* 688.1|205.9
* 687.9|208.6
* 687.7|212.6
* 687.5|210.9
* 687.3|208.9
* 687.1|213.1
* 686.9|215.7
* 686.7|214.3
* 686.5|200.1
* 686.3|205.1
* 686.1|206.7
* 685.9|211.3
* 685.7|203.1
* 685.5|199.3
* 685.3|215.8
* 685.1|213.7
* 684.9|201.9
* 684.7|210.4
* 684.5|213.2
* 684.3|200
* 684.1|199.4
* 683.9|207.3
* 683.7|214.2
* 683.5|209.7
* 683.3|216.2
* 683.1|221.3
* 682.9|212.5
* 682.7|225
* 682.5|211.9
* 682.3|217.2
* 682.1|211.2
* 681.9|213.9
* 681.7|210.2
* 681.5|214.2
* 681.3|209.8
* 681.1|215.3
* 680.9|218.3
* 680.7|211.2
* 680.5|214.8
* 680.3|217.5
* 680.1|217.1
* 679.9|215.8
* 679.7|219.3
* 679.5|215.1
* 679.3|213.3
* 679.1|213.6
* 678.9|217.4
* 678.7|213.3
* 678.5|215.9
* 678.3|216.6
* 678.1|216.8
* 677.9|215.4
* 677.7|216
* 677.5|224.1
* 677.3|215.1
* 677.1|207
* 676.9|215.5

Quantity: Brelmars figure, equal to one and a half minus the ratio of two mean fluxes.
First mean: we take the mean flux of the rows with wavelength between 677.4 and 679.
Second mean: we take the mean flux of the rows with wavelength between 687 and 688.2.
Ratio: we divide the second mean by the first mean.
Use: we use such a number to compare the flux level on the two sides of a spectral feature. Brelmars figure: 0.532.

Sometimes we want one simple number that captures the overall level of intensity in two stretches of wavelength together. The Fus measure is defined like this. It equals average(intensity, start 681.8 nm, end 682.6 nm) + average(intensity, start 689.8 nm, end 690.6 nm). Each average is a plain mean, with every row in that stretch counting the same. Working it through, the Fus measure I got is 425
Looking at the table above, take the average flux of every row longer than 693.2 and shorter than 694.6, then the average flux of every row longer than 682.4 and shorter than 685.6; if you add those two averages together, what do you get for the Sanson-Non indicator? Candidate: 420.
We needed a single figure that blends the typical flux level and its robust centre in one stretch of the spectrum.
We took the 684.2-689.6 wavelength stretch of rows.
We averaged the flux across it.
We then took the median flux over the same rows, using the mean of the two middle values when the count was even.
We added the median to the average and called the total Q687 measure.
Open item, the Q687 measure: 420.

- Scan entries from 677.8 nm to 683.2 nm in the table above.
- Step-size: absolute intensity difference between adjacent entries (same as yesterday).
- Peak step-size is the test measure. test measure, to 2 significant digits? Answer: 13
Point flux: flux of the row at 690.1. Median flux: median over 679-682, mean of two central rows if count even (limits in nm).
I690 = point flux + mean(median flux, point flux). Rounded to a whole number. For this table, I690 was 423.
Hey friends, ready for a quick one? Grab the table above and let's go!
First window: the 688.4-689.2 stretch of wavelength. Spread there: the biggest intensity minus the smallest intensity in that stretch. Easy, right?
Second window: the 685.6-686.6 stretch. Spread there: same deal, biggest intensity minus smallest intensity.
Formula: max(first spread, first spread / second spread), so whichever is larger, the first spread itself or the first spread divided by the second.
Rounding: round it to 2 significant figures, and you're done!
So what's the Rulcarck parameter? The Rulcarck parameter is 6.5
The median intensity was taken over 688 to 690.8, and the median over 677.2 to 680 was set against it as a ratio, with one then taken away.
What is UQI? 0.024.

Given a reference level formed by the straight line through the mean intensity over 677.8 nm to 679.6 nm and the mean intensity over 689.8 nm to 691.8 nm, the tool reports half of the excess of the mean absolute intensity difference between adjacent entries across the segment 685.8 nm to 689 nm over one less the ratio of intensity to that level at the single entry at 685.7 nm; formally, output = 1.77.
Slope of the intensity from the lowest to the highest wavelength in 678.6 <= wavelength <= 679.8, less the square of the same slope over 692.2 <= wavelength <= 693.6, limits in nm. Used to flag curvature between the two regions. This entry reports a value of -59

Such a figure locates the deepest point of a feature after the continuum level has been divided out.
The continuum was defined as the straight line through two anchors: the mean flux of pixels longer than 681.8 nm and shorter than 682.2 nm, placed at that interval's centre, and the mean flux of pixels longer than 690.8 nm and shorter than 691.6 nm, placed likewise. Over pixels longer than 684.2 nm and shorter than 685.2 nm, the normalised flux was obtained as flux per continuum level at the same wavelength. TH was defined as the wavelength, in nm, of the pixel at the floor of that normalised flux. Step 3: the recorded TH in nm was 684.3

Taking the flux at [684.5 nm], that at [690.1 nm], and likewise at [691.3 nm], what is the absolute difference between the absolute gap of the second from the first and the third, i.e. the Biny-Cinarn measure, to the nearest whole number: 204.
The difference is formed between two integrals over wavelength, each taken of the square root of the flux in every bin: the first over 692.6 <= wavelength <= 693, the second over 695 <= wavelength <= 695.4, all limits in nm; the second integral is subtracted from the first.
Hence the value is 0.06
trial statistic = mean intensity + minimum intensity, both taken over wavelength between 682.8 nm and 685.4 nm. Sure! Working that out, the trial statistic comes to 410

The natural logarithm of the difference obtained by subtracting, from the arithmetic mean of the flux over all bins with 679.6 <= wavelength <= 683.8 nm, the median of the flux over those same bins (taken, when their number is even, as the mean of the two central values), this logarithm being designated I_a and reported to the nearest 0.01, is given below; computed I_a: -1.29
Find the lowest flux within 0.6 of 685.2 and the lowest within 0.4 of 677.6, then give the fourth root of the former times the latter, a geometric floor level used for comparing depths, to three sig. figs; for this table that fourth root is 14.4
